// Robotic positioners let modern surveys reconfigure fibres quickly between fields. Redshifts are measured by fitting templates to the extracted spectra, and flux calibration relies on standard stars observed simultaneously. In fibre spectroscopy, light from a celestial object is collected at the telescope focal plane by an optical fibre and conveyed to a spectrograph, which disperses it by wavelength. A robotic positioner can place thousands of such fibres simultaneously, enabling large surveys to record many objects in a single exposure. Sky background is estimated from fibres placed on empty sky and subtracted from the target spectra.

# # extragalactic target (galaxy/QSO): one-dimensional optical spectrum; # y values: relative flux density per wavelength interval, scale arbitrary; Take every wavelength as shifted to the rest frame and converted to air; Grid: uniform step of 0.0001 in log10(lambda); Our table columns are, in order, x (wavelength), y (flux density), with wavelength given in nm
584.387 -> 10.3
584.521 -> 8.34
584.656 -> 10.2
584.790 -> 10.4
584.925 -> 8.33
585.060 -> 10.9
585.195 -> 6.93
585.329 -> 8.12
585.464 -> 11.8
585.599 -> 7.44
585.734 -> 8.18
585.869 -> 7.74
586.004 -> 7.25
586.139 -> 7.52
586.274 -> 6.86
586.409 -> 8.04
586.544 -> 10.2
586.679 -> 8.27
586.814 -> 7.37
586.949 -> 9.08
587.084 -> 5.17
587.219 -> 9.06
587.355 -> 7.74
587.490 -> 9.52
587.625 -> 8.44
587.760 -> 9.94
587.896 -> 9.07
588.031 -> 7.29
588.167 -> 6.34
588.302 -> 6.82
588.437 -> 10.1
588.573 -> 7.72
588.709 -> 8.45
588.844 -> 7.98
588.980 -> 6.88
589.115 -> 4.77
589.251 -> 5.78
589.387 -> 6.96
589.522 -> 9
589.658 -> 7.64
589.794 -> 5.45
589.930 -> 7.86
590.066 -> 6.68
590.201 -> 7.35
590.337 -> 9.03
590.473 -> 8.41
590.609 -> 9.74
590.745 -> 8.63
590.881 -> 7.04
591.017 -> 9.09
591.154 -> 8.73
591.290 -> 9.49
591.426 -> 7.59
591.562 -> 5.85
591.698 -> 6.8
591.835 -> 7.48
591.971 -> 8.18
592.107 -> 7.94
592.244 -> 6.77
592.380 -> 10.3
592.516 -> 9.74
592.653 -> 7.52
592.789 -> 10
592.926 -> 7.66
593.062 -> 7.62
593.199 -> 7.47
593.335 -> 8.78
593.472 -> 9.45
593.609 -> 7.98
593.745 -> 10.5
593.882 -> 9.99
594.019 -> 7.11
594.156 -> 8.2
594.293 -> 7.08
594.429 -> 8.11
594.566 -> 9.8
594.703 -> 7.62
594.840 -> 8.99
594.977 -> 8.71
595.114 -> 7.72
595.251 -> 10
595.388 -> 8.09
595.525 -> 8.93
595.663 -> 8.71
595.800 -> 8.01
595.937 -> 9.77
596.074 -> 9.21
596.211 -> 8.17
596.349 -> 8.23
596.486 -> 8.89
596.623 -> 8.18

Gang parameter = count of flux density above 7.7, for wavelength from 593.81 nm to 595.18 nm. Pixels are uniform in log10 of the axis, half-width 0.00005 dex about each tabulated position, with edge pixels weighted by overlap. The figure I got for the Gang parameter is 7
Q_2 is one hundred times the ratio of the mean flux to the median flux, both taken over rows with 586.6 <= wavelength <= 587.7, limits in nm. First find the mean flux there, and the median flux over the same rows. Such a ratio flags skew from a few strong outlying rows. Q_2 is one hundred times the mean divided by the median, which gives 97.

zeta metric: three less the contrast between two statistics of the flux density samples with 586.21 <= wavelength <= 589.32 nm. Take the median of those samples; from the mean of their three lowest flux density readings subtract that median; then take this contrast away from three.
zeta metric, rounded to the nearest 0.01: 5.74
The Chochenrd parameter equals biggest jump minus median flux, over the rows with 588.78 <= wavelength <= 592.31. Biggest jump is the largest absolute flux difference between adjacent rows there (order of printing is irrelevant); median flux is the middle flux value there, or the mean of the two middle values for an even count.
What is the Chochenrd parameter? -5.2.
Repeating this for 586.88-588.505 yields -4.8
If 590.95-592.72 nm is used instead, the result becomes -4.4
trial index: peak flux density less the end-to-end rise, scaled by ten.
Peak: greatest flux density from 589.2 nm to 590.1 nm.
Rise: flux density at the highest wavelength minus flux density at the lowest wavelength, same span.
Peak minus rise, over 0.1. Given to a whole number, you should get 81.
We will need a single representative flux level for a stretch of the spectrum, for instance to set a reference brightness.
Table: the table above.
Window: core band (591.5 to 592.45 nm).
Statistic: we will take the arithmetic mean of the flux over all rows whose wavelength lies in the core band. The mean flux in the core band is 7.6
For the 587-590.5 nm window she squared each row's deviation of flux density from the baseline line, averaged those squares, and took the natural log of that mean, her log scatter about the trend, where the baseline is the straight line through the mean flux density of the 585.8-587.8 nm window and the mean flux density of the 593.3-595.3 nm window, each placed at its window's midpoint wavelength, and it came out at 0.88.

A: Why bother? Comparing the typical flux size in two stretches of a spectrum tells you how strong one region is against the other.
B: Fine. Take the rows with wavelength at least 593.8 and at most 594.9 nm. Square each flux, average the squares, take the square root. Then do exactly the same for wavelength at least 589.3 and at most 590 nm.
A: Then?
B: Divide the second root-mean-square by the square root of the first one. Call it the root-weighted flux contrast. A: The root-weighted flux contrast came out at 2.57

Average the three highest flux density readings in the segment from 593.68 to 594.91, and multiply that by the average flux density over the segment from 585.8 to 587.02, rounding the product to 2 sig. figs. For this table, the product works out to 81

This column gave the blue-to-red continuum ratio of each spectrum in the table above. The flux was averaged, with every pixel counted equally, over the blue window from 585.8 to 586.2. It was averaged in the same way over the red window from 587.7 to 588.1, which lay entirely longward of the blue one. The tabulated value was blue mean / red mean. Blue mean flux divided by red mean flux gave 0.86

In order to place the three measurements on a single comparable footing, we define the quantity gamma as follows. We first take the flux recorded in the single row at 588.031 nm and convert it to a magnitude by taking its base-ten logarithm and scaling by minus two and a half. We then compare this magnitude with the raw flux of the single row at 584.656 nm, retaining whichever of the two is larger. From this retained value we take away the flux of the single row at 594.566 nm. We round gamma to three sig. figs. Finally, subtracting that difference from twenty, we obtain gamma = 19.6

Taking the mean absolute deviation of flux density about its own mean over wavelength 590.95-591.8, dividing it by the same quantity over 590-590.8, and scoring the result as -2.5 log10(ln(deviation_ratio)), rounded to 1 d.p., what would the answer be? 1.3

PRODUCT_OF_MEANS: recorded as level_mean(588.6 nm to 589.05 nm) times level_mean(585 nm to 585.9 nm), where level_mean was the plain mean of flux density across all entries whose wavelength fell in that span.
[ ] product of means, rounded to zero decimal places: 68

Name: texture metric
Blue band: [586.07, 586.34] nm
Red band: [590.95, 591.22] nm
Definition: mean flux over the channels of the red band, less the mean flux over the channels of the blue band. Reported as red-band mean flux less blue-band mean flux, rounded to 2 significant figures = 1.7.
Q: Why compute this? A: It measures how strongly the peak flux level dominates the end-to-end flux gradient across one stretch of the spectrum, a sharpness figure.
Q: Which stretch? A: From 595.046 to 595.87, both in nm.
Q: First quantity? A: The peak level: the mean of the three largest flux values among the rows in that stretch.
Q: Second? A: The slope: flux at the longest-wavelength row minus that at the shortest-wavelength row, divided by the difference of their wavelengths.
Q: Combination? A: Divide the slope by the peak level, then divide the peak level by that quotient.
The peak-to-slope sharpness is 201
